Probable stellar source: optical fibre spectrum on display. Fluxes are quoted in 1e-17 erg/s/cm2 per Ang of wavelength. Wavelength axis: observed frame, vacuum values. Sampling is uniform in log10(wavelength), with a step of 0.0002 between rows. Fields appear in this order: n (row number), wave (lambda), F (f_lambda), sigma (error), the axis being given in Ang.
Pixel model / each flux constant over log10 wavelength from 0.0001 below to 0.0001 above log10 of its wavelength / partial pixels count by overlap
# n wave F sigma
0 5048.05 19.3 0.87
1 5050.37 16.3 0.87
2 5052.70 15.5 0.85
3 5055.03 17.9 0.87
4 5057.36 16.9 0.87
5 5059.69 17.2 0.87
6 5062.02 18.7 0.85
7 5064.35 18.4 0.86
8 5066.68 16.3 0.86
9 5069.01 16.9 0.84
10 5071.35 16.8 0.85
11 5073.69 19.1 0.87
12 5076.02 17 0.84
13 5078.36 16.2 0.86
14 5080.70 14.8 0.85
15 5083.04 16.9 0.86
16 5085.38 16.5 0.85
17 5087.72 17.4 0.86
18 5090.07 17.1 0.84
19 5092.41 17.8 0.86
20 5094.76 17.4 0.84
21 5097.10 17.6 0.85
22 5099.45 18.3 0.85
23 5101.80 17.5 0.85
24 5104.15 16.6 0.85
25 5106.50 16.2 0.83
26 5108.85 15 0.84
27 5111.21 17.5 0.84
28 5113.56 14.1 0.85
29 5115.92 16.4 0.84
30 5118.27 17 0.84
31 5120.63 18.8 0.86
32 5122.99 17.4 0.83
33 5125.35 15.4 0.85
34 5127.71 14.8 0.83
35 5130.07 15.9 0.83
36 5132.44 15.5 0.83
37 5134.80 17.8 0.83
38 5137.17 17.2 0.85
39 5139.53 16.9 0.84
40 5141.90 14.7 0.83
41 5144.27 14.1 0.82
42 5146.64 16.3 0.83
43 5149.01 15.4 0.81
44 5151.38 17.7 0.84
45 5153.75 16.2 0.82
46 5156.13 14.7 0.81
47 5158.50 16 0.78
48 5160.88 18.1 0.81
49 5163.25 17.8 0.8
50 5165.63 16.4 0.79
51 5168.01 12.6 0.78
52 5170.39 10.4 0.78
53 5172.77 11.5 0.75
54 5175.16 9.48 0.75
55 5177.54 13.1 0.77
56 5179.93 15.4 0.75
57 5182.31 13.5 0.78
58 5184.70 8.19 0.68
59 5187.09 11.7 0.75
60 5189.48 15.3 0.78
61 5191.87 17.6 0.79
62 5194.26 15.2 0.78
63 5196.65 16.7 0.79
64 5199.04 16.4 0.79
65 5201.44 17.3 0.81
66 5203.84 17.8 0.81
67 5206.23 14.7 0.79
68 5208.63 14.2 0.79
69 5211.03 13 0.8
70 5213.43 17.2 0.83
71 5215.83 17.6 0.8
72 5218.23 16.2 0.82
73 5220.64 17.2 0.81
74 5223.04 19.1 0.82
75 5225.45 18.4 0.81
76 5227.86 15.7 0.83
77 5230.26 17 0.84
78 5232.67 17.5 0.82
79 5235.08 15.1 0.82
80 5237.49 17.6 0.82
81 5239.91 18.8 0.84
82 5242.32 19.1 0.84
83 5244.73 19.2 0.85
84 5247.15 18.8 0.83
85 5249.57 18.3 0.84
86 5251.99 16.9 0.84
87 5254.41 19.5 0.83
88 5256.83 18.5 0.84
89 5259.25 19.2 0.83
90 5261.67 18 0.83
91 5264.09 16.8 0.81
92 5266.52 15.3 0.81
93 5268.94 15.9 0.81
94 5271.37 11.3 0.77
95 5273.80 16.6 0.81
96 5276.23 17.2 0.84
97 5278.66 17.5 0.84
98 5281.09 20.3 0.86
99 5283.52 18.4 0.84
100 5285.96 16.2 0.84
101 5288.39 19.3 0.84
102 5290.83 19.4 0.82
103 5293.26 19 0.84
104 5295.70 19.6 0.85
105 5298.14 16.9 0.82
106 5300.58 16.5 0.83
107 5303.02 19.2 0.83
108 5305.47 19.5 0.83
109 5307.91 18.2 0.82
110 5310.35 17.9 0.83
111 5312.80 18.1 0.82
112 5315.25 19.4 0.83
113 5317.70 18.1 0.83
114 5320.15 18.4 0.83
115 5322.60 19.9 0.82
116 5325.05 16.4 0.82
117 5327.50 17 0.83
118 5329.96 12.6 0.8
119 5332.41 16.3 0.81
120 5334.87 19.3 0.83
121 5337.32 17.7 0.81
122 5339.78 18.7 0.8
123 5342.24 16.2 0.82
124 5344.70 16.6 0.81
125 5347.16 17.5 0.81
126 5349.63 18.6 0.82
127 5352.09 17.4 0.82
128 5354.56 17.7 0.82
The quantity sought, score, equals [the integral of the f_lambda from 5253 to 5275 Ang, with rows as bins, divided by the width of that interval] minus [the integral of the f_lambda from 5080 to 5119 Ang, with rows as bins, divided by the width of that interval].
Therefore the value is 0.1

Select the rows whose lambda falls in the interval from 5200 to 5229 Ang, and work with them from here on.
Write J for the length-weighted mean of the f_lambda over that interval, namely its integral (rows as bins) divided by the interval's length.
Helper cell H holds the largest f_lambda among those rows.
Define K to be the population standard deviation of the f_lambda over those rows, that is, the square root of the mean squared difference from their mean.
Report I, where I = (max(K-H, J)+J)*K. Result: 58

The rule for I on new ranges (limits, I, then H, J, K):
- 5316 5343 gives 66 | 19.9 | 17.4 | 1.91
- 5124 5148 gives 36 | 17.8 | 15.9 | 1.13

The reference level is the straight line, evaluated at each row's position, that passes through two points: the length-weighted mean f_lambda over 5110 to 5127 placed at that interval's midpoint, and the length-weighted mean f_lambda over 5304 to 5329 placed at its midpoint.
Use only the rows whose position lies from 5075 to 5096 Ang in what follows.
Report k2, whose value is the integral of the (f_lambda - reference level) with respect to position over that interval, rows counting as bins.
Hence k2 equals 10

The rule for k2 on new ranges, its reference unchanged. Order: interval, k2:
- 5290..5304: 5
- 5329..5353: -31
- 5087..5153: -4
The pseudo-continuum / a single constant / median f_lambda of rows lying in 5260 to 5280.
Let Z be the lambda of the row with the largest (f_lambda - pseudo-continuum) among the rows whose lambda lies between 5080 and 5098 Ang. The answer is 5092.41 Ang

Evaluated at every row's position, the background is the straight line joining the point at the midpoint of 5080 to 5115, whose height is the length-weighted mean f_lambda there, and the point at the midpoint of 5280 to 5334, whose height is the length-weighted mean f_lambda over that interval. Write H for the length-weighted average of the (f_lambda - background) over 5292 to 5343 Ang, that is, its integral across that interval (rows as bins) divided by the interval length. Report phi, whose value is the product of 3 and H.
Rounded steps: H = -0.2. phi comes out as -0.7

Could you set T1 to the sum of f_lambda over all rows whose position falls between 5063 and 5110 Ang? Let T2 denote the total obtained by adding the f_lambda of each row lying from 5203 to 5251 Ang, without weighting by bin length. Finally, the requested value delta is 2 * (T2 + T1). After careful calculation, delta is 1365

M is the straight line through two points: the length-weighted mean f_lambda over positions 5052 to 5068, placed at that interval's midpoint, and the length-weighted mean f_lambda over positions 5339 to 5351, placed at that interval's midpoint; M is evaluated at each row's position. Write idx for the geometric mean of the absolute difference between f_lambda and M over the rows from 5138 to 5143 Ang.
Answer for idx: 1.1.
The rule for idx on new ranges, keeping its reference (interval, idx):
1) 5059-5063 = 0.4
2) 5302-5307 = 1.9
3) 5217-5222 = 0.5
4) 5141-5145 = 3.0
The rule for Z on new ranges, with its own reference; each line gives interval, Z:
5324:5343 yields 5334.87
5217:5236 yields 5223.04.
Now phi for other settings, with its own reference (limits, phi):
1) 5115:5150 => -2.1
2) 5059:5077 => 3.0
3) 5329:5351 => -3.4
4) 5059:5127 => 0.8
